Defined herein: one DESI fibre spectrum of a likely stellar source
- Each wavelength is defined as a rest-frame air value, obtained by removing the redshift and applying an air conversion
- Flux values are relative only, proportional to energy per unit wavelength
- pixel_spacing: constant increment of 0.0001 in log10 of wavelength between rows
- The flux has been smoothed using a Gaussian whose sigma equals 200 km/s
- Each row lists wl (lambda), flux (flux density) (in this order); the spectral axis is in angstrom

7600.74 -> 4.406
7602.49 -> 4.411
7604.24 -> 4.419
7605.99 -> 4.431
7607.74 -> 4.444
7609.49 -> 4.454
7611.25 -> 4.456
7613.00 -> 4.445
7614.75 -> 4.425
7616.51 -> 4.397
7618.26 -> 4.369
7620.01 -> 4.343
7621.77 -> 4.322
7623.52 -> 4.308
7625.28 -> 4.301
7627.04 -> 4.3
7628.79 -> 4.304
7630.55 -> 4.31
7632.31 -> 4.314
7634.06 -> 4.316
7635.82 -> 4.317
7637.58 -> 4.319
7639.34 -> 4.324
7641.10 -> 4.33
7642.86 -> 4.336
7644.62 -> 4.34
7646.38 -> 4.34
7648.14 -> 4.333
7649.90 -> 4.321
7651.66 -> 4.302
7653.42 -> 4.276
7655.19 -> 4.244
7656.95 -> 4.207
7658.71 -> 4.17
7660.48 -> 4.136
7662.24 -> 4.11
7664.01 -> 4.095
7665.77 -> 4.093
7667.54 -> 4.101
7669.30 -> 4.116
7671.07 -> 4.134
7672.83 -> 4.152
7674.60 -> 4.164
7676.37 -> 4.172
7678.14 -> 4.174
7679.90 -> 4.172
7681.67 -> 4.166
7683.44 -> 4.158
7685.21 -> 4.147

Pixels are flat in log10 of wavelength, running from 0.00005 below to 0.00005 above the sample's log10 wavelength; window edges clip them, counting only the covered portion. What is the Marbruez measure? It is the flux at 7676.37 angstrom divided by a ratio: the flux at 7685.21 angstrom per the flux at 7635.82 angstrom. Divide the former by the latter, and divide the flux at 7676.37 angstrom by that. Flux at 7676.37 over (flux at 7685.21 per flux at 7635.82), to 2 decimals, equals 4.34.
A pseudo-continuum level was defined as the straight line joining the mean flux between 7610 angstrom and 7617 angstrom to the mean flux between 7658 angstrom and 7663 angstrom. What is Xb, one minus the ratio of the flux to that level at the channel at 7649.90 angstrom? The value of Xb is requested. -0.028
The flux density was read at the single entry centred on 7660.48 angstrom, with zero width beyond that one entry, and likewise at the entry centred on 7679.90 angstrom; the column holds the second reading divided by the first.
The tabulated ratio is 1.01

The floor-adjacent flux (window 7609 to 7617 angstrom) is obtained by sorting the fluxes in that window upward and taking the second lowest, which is 4.425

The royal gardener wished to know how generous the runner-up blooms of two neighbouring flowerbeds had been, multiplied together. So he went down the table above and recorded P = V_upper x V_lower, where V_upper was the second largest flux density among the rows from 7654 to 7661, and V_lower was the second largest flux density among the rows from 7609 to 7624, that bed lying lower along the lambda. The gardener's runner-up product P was 18.7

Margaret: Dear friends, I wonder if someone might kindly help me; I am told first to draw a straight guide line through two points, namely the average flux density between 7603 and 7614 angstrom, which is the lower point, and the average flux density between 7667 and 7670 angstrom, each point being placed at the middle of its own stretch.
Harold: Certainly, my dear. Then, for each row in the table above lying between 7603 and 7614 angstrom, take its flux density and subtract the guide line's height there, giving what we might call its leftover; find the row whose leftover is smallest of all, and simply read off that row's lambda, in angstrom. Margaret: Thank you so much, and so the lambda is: 7604.24 angstrom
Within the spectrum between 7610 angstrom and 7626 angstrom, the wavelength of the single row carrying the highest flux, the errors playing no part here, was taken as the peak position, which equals 7611.25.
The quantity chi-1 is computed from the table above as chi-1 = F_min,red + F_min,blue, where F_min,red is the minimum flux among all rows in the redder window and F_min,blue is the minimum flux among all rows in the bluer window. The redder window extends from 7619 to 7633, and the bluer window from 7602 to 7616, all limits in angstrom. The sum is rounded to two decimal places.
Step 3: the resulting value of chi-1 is 8.71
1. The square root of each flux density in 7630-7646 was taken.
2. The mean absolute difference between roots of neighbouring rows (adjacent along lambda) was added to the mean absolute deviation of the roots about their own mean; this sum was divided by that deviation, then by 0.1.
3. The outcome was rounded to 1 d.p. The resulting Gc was 14.4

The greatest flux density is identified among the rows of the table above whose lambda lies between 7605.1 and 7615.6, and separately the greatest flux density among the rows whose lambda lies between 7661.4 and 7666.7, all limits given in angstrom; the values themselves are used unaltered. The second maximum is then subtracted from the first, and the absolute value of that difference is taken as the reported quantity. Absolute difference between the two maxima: 0.35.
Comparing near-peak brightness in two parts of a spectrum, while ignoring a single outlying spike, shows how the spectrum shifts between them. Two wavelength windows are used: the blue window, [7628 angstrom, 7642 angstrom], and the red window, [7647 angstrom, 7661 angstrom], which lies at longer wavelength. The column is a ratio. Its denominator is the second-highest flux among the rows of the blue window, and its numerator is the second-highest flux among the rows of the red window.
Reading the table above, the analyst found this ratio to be 1.00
